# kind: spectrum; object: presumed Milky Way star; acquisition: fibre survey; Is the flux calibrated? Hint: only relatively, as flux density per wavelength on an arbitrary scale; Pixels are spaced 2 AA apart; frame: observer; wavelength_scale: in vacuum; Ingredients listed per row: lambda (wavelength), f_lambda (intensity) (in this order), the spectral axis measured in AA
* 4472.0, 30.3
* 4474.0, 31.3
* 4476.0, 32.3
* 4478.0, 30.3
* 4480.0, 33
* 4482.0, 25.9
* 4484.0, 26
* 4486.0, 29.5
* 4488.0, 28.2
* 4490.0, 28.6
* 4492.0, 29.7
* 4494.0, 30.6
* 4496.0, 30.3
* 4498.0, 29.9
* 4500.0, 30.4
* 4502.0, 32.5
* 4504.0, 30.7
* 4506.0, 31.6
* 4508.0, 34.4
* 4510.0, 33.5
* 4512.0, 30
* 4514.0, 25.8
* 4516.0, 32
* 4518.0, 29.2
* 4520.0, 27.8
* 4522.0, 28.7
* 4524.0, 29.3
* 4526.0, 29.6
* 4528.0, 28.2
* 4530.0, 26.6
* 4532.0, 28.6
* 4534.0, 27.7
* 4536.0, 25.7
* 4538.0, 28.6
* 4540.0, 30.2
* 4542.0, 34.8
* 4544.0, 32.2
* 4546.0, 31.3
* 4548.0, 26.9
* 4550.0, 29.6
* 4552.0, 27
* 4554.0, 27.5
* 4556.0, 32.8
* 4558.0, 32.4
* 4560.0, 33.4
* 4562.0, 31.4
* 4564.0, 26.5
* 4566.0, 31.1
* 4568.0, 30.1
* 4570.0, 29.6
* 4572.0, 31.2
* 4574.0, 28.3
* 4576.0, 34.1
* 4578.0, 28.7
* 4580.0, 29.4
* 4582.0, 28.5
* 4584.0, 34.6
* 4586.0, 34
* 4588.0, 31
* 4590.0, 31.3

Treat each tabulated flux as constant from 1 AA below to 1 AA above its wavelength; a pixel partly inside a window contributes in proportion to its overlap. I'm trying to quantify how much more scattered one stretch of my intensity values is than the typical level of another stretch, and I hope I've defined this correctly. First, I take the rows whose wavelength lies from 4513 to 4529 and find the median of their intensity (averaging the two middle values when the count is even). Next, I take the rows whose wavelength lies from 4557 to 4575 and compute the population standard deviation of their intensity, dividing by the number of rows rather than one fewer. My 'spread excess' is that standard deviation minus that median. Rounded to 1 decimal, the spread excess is -27.0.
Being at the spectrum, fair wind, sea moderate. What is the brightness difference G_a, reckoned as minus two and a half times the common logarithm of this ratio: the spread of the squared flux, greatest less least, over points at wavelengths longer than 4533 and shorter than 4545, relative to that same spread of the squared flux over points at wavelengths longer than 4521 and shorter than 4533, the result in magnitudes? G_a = -1.3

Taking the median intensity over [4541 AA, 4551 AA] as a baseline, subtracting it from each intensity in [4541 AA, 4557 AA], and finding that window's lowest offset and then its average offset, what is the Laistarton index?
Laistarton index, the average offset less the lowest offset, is 3.4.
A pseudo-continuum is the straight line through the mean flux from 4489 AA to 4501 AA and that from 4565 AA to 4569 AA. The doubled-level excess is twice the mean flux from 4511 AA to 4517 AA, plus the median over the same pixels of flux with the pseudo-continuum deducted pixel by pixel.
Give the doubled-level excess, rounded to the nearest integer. 58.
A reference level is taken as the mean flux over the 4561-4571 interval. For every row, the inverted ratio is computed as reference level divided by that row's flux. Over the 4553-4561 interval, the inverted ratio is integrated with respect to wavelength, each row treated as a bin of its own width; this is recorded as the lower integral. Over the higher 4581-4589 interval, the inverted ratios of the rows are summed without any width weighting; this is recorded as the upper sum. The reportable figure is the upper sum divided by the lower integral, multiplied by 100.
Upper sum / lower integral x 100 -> 49.2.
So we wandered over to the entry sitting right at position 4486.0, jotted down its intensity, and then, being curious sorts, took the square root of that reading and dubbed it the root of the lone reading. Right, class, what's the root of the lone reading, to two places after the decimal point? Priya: 5.43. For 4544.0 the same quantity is 5.67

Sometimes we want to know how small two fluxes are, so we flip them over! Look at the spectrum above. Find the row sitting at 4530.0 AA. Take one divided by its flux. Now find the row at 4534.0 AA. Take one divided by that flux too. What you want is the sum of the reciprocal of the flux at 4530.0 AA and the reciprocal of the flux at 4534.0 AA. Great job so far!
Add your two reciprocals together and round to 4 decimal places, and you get 0.0737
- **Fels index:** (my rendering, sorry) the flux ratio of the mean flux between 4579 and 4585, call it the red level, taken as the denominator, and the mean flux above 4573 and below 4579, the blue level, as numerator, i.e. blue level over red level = 0.98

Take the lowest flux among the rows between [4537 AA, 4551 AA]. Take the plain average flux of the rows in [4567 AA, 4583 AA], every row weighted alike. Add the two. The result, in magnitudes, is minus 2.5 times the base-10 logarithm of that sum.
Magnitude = -4.39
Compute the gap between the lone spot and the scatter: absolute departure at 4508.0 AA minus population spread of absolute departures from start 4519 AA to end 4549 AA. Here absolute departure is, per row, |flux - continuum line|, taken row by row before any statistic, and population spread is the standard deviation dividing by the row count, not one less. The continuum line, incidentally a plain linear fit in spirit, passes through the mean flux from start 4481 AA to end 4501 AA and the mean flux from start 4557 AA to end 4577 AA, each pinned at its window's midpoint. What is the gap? 3.7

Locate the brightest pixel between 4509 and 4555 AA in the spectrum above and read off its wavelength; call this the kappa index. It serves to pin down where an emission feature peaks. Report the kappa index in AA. 4542.0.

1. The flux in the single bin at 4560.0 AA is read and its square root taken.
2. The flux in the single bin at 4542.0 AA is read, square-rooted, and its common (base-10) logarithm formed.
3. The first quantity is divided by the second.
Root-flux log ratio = 7.50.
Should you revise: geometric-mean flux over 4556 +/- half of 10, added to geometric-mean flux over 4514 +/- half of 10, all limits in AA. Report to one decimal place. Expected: 60.5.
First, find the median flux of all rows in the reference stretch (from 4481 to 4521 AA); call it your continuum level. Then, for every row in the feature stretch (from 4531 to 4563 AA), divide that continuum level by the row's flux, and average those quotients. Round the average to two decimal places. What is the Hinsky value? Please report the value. 1.01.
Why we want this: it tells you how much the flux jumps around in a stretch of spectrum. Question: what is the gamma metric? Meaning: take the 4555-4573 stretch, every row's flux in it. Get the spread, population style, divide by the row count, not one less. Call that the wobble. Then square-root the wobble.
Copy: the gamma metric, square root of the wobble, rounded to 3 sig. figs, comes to 1.40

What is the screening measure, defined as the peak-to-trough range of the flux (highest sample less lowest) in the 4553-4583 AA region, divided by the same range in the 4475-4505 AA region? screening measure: 1.07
